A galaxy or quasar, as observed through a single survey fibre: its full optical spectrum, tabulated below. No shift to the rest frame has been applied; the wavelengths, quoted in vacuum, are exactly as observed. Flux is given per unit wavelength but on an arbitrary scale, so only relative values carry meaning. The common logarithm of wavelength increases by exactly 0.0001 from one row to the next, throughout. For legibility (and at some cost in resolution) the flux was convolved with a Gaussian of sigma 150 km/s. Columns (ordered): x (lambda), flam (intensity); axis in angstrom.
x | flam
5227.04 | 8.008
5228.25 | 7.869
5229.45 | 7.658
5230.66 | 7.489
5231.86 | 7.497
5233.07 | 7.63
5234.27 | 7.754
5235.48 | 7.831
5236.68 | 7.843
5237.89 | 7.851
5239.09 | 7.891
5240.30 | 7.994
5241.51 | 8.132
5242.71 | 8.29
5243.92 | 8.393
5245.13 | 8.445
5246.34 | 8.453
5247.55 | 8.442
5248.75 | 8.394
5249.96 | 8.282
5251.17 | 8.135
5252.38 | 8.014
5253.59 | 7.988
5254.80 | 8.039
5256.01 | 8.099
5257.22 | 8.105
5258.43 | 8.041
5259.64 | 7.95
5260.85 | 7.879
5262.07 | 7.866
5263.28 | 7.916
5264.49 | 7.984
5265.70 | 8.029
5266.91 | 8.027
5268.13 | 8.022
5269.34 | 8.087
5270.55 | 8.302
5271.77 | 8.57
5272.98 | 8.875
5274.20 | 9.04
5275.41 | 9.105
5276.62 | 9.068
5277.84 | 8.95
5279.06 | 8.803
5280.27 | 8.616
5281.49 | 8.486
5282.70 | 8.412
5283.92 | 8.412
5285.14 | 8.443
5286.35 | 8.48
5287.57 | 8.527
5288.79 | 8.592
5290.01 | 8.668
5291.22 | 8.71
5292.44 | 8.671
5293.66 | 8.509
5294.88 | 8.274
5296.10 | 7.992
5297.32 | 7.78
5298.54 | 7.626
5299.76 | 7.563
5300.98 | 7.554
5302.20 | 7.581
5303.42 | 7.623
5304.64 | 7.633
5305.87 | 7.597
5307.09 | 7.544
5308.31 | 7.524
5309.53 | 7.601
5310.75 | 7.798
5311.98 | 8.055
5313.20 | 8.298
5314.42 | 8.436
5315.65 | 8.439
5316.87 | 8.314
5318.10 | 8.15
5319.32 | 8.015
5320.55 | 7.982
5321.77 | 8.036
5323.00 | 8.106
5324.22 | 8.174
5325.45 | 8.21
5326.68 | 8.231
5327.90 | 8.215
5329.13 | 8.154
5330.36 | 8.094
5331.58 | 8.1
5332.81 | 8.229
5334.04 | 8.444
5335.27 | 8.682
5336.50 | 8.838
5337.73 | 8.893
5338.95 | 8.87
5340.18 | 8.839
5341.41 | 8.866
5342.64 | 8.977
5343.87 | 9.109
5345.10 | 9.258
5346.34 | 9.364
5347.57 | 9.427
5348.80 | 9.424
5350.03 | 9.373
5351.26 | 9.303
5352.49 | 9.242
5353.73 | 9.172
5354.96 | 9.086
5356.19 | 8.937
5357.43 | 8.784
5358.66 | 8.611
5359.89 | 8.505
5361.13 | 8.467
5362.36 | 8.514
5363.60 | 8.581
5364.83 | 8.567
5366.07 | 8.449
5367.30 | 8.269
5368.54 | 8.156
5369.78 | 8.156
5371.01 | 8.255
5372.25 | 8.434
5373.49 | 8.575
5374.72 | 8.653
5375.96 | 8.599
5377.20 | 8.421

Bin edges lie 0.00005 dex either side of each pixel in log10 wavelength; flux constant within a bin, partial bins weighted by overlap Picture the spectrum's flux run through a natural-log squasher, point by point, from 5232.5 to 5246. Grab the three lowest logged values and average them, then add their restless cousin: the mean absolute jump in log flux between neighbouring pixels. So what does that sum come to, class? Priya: 2.06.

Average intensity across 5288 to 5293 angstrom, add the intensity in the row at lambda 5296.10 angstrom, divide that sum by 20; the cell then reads 0.833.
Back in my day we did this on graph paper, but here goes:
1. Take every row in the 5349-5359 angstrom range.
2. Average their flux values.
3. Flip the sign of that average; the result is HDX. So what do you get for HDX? -9.1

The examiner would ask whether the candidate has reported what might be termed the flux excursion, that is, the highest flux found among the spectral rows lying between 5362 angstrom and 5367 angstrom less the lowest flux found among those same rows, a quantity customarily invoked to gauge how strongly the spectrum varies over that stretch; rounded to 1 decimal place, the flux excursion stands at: 0.1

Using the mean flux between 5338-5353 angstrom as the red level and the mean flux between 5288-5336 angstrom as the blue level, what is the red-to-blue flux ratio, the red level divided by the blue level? 1.13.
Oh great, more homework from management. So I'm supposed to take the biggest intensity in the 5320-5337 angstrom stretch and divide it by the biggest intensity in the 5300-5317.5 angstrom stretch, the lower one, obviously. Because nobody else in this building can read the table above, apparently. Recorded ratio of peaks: 1.05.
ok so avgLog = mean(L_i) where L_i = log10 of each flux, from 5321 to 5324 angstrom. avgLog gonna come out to 0.91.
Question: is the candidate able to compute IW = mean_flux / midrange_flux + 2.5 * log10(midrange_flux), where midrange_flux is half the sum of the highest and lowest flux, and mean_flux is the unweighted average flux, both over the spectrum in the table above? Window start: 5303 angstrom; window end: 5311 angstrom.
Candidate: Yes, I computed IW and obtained 3.20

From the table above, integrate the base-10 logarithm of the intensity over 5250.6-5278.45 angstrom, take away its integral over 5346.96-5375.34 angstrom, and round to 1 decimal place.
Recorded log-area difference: -1.2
